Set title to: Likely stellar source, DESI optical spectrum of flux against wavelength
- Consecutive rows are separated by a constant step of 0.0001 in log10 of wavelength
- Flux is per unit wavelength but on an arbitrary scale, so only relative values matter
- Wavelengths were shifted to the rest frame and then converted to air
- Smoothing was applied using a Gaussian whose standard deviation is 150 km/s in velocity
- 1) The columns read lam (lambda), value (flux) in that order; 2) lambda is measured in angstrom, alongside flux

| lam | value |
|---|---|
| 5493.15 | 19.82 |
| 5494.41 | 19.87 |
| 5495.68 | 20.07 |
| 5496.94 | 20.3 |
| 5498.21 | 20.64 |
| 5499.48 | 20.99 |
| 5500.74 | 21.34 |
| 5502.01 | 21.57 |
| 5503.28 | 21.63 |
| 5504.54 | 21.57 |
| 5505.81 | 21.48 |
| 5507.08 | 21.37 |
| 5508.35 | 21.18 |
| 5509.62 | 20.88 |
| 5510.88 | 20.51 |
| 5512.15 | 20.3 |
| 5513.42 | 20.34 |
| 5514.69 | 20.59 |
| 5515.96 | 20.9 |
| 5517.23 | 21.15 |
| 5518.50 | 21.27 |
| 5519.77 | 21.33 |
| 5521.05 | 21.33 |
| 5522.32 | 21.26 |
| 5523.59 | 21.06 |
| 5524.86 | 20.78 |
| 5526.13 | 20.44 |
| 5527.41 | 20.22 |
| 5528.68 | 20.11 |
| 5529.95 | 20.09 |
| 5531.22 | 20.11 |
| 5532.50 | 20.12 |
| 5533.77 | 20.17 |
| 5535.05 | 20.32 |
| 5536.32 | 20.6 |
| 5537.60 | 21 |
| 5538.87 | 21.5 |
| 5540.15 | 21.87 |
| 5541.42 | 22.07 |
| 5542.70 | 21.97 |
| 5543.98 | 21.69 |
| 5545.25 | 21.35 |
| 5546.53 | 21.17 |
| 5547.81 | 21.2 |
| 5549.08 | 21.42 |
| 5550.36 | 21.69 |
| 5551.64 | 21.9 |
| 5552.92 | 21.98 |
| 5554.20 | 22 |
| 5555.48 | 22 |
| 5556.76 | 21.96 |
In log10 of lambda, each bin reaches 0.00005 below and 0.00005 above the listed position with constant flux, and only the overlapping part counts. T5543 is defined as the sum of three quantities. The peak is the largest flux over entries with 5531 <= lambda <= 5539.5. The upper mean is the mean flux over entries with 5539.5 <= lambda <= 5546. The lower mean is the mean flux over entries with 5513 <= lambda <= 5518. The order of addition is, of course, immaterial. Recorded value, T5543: 64.0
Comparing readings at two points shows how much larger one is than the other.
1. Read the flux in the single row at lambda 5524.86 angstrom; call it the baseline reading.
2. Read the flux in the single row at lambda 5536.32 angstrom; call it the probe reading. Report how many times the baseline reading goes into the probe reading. 0.99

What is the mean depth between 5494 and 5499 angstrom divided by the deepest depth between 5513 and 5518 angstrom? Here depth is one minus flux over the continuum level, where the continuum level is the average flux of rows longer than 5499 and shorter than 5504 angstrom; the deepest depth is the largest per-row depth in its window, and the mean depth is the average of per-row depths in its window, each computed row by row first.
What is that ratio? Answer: 1.1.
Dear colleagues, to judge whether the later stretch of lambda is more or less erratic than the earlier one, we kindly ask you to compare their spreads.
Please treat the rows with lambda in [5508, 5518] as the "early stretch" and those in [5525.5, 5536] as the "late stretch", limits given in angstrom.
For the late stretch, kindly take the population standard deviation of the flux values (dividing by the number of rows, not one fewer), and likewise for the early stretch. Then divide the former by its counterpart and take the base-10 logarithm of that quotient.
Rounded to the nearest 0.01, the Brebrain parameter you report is -0.44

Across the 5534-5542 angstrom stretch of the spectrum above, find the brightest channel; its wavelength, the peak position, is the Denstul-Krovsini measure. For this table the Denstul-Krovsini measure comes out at 5541.42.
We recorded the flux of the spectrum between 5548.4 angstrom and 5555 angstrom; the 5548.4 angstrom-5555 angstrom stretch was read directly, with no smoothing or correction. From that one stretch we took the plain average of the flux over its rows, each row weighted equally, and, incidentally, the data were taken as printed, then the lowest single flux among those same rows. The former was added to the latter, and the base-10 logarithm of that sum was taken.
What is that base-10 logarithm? 1.636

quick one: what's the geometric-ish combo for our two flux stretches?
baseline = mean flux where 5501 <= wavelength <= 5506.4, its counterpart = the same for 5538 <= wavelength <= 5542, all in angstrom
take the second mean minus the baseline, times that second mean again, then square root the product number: 2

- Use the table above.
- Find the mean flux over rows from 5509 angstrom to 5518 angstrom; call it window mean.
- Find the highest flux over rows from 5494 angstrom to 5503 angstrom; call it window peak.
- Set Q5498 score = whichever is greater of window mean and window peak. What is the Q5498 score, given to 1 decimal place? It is 21.6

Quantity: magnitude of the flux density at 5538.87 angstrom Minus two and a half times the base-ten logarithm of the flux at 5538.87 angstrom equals -3.33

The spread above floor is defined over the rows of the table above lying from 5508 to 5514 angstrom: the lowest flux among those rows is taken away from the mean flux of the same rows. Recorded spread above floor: 0.34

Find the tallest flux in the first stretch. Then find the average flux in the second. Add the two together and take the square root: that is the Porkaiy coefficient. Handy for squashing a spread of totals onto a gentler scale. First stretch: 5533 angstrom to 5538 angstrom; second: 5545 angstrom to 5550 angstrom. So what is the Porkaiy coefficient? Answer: 6.50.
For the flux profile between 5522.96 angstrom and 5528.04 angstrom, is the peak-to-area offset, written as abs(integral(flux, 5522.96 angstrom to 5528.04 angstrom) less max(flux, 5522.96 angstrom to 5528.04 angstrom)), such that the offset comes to 84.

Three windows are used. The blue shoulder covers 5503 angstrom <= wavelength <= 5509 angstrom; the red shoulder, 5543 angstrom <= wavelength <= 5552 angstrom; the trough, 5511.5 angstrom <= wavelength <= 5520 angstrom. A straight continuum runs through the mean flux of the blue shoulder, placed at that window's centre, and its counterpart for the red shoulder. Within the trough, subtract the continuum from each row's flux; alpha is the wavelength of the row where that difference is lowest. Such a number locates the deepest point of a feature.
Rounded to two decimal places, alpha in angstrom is 5512.15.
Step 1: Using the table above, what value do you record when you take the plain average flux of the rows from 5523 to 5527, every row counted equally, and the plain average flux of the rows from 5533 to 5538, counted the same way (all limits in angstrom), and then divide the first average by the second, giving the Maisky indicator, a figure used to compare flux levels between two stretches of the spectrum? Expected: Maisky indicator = 1.01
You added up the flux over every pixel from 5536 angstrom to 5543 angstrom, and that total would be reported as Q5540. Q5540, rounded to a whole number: 129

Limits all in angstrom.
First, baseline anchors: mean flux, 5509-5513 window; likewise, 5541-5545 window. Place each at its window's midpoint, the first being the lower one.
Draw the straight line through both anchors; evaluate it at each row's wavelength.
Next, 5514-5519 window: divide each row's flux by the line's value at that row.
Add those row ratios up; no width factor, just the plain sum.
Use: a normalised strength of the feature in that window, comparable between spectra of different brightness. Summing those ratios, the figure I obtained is 4.03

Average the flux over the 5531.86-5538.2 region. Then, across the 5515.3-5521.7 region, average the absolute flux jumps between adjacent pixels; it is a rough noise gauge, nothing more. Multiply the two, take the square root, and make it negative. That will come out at -1.5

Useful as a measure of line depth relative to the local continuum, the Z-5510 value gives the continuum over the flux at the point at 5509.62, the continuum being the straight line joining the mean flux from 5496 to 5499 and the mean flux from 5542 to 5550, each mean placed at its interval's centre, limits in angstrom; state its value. 0.99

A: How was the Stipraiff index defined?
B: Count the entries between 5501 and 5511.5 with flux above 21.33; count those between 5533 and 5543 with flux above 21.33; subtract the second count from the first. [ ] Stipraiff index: 1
